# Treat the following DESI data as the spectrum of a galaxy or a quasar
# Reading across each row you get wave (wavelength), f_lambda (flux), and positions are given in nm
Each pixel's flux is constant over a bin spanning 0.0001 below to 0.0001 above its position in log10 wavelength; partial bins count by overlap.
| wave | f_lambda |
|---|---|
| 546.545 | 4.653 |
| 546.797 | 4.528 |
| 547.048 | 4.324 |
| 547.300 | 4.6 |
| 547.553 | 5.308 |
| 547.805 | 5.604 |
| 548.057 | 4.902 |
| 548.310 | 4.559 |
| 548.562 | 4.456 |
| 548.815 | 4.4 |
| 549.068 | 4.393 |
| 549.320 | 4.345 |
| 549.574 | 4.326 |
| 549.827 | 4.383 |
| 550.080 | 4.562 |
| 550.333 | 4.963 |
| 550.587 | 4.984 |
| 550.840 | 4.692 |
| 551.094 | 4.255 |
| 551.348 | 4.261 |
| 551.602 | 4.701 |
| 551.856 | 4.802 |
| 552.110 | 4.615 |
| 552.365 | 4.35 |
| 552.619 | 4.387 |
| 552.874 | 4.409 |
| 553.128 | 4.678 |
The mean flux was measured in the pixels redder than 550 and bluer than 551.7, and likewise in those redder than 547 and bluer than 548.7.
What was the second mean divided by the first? 1.04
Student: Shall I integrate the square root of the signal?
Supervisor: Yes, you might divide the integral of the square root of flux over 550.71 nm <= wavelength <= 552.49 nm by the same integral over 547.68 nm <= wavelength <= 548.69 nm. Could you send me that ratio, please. 1.70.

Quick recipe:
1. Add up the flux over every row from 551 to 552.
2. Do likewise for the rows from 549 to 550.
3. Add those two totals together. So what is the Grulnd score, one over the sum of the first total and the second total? 0.0282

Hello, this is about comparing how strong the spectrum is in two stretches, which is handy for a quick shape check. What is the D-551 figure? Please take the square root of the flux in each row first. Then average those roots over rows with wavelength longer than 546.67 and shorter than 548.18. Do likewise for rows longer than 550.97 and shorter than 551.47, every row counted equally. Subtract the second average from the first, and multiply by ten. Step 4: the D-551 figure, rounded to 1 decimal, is 1.4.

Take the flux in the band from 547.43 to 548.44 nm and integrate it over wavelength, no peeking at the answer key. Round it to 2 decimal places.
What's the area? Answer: 5.14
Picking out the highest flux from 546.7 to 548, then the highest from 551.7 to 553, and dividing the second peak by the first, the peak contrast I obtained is 0.86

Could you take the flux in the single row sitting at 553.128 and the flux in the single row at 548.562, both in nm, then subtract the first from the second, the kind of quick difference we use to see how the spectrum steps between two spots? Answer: -0.2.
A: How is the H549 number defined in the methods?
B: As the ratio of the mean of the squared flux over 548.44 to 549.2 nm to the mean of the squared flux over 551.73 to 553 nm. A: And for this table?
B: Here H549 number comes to 0.96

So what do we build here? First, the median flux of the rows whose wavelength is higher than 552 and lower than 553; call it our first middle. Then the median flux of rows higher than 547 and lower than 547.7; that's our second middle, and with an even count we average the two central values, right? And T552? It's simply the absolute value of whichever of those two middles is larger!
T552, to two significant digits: 4.6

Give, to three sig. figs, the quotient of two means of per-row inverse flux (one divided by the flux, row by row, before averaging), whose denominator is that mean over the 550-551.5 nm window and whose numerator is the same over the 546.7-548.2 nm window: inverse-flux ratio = 0.951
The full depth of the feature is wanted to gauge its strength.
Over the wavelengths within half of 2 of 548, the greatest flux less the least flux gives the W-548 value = 1.3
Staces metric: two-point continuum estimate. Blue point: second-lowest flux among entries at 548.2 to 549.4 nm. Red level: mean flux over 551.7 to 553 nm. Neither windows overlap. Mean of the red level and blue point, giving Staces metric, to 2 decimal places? 4.45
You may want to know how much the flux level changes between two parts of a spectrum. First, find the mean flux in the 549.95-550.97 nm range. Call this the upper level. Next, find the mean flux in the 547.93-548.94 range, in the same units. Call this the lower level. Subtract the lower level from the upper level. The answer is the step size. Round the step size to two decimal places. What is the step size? 0.22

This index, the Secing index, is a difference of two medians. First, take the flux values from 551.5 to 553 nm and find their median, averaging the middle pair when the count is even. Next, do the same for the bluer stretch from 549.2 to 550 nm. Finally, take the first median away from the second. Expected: -0.17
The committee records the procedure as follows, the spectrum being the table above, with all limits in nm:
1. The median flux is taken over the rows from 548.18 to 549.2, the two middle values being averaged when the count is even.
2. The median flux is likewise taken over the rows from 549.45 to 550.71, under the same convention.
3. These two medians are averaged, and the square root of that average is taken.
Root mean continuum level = 2.12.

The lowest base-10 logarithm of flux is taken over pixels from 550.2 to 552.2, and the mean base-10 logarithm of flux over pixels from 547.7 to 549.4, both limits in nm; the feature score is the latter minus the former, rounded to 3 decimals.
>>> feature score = 0.038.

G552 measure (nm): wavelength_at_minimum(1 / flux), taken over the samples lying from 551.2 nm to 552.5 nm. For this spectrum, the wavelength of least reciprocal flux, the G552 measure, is 551.856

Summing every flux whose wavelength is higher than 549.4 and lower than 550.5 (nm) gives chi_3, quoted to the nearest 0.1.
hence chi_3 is 18.2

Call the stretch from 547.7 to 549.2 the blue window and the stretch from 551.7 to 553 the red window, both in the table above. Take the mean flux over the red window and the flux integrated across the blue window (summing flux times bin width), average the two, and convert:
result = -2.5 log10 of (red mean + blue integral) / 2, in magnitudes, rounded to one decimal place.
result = -1.9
